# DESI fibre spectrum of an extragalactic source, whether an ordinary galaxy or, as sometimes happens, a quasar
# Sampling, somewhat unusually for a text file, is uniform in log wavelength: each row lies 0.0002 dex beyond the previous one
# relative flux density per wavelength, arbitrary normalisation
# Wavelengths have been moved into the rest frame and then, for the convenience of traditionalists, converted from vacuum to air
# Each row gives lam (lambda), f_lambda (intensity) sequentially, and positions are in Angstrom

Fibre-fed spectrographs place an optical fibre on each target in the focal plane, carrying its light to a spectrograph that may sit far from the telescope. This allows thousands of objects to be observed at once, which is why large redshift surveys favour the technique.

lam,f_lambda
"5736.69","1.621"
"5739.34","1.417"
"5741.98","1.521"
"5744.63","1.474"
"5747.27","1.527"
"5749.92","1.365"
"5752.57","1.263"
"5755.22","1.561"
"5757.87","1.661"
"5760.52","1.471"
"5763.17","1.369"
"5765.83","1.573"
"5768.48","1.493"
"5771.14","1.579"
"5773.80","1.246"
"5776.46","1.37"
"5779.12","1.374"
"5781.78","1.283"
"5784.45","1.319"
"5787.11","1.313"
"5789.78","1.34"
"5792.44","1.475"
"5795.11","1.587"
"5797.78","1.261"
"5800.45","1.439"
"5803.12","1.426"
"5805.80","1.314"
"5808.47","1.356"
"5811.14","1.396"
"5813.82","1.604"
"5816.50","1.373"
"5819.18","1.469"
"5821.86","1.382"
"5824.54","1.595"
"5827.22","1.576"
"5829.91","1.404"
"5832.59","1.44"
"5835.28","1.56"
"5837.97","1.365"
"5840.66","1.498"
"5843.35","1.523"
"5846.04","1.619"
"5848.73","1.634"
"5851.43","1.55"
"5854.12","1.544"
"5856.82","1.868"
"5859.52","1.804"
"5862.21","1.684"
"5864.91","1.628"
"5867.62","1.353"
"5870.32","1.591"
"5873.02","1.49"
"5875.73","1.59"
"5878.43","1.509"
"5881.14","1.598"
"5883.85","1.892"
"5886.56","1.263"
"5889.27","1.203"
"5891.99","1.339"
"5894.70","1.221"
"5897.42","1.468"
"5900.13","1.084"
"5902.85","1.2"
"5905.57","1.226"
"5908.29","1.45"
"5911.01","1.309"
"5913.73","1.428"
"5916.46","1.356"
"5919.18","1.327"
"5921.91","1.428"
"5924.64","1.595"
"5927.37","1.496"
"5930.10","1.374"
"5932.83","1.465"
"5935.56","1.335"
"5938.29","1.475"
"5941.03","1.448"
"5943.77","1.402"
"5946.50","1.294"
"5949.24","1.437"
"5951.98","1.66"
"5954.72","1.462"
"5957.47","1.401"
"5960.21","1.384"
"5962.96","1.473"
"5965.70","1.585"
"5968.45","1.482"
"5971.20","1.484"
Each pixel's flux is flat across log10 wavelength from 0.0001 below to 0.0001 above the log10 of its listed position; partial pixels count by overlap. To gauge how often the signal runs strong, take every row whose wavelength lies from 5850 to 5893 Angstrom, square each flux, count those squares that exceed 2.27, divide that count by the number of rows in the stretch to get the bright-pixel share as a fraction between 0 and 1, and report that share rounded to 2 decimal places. 0.69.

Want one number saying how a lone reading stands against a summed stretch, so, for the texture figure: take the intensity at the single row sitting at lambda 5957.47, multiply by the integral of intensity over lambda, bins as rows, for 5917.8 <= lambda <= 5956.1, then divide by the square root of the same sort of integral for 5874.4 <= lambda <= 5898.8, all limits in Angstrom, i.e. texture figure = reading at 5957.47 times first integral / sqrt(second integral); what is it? 13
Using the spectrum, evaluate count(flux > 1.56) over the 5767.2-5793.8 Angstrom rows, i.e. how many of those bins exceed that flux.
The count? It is 1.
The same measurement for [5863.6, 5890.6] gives 5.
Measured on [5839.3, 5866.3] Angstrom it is 6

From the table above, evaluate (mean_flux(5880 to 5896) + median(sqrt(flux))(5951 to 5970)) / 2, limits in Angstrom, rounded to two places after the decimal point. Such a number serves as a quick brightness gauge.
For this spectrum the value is 1.32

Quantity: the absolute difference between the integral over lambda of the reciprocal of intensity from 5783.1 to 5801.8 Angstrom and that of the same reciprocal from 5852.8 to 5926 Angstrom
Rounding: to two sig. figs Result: 38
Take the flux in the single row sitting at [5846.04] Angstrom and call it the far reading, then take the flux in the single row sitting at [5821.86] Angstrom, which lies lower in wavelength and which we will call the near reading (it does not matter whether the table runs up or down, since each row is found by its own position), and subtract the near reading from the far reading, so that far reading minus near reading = 0.24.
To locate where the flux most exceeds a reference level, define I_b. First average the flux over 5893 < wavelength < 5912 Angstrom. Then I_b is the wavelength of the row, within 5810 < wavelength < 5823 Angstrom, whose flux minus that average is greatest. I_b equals 5813.82 Angstrom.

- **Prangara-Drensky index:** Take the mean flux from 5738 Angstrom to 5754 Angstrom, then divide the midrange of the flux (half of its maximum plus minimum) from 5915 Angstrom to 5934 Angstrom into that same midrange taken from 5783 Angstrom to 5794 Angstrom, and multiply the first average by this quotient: 1.36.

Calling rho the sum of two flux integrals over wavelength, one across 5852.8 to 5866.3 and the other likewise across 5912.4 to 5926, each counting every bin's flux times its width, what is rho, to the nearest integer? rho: 42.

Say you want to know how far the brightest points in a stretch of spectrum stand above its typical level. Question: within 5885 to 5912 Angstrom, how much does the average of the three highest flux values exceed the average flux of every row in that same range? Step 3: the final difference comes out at 0.14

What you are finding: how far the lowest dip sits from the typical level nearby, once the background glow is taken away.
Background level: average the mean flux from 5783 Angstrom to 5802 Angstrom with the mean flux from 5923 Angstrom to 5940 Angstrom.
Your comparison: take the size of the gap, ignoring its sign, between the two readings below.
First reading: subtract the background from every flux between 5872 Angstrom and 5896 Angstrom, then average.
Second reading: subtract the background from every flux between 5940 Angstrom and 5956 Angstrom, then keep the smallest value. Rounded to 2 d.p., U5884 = 0.16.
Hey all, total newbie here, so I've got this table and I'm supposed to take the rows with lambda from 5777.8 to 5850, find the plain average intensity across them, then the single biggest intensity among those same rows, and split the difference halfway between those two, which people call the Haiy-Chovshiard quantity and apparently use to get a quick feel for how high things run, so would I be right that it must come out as 1.54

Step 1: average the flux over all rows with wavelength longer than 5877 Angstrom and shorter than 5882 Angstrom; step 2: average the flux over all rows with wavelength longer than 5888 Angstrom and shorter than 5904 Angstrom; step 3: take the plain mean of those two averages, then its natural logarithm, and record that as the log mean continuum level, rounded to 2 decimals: 0.34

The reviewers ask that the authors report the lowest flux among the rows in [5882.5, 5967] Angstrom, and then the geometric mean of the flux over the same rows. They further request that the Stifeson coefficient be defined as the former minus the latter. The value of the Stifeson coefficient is -0.31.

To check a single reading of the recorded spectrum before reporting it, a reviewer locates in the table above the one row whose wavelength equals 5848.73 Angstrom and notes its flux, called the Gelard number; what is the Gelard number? 1.634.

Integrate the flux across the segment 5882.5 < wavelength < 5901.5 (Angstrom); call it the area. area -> 25.7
